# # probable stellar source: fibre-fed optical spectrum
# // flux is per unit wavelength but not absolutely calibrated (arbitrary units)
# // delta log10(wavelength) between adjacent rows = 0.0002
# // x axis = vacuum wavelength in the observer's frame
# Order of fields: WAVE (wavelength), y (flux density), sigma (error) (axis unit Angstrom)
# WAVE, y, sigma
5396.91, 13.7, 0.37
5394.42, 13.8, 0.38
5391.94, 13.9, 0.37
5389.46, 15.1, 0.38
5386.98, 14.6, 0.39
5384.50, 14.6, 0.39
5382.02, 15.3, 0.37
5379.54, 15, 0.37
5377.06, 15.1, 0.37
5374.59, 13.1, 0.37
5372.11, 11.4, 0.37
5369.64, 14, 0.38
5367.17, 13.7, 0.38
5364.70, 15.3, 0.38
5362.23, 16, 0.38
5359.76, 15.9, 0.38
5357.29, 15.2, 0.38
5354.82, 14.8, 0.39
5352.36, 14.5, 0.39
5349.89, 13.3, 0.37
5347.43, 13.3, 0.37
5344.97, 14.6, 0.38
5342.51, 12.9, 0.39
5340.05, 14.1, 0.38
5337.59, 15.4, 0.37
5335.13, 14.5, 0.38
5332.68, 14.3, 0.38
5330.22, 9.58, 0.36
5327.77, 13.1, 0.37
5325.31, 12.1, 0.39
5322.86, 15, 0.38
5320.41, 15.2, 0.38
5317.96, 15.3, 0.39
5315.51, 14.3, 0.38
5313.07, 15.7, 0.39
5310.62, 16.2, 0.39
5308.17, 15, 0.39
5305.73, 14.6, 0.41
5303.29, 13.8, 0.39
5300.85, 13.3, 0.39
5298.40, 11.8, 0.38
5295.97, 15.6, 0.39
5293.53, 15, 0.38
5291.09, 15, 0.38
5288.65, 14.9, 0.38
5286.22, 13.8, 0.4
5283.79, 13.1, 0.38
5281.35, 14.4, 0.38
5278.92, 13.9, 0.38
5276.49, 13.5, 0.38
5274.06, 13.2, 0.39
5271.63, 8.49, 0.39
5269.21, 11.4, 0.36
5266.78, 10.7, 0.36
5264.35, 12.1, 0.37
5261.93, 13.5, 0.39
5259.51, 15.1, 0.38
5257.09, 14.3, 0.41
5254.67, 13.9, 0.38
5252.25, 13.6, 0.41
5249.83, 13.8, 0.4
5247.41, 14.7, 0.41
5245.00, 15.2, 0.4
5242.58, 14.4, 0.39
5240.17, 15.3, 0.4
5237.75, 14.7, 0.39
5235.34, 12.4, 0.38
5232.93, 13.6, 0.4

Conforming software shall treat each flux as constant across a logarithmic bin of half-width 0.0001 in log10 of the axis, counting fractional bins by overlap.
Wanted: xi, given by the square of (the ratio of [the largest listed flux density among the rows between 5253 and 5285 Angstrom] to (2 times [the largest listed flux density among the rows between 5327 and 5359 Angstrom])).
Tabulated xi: 0.240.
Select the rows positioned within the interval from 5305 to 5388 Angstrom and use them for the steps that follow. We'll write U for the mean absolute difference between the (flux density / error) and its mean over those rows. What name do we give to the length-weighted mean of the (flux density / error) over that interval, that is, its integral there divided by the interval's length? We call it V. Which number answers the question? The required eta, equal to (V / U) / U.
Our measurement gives 6.0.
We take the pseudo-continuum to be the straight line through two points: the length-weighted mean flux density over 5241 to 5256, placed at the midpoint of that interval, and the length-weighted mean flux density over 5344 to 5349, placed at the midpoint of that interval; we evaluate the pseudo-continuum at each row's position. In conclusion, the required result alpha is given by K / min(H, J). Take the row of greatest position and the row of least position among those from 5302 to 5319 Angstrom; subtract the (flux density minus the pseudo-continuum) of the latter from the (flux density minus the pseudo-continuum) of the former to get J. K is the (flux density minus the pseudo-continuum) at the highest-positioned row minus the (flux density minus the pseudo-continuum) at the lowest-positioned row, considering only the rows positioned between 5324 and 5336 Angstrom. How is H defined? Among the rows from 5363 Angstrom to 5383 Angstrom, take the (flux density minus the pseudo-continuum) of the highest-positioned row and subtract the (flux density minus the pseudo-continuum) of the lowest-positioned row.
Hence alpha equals 34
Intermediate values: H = 0.1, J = 1.6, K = 2.4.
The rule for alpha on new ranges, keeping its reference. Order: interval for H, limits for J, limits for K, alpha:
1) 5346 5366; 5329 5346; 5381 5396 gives -1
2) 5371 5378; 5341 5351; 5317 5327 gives -7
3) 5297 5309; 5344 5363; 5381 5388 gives 0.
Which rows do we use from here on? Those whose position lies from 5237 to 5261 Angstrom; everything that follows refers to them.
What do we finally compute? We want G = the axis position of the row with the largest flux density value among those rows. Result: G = 5240.17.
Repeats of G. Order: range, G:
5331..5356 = 5337.59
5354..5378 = 5362.23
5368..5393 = 5382.02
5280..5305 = 5295.97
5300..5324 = 5310.62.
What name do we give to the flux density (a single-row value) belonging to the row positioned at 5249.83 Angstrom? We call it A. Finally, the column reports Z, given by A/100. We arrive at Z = 0.138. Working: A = 13.8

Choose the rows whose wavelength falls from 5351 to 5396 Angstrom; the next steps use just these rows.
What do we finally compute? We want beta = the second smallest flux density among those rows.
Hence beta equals 13.1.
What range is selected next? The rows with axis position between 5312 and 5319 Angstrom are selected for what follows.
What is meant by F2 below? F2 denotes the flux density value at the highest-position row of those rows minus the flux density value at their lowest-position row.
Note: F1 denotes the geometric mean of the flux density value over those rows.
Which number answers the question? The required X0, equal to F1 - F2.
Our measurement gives 15.5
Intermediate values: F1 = 15.1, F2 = 0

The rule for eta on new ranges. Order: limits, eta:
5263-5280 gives 2.7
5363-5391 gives 6.5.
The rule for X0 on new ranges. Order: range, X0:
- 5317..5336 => 14.3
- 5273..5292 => 12.2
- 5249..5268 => 16.4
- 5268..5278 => 9.4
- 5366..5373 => 15.3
